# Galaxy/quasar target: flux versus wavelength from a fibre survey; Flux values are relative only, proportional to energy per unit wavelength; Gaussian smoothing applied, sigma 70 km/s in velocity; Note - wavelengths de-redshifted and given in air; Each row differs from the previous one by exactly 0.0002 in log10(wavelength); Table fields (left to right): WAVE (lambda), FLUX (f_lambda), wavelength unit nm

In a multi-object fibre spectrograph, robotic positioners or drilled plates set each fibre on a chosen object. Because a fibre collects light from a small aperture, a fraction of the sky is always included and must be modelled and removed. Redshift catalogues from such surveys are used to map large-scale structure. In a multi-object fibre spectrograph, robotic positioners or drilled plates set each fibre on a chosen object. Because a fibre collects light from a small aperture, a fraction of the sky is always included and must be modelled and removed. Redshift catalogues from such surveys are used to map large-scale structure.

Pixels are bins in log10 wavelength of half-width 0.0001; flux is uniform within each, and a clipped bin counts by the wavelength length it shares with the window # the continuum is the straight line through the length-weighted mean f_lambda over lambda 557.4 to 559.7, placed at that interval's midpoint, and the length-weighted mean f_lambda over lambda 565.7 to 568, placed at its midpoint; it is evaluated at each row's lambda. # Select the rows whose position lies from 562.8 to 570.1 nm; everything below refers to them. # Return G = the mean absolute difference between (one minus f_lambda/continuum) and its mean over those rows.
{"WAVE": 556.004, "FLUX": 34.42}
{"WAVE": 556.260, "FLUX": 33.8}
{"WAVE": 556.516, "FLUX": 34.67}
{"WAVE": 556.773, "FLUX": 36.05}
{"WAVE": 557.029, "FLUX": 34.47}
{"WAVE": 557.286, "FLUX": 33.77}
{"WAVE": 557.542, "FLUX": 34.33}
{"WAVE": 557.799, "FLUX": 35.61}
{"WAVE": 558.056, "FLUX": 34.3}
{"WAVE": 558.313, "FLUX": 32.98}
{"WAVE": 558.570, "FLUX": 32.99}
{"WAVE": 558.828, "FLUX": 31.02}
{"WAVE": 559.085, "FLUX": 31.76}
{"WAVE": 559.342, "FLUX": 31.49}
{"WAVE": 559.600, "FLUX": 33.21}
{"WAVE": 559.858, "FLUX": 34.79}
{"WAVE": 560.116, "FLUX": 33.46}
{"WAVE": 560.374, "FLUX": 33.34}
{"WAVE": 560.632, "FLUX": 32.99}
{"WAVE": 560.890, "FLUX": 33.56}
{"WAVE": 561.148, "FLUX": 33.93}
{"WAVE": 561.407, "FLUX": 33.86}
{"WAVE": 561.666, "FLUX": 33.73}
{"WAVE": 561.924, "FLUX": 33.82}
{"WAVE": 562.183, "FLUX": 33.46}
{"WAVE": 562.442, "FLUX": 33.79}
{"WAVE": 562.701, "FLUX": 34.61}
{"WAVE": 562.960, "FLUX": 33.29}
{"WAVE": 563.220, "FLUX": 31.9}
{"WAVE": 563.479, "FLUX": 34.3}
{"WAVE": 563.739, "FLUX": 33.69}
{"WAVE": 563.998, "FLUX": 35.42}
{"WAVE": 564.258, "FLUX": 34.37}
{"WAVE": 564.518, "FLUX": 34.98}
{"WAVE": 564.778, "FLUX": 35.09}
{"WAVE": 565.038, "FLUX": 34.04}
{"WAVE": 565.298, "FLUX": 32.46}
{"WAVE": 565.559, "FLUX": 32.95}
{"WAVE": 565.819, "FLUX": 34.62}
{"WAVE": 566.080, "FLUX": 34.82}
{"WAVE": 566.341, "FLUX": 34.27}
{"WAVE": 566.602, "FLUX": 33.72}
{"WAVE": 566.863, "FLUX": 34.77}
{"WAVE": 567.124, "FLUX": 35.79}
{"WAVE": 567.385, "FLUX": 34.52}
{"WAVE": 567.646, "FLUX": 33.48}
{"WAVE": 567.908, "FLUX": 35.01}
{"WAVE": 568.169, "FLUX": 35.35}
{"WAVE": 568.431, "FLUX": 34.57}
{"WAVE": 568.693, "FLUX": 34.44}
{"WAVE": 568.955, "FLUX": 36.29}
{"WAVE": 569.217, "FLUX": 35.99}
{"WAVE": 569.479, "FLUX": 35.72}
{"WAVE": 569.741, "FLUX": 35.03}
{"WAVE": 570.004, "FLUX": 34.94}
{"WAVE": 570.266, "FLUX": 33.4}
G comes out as 0.020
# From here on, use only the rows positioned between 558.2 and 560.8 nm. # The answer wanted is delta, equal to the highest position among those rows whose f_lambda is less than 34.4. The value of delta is 560.632 nm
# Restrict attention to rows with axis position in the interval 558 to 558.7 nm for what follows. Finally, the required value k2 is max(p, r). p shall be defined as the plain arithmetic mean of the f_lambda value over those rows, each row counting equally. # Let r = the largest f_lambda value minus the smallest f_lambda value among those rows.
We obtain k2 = 33.4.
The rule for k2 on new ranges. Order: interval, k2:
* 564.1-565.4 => 34.2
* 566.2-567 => 34.3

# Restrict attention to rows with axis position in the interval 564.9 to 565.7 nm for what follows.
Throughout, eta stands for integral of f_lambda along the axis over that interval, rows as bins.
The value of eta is 27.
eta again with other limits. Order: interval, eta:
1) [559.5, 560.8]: 44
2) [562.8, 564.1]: 44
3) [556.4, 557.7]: 45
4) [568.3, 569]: 24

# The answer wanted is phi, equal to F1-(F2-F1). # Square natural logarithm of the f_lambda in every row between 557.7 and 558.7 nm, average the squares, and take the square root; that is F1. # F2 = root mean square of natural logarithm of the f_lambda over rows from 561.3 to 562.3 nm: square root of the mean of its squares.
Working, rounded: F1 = 3.53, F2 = 3.52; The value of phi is 3.53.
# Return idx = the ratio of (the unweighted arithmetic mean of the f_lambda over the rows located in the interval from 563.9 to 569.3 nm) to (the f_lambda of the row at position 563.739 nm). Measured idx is 1.03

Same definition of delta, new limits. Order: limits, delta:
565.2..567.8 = 567.646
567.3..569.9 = 567.646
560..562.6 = 562.442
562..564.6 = 564.258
